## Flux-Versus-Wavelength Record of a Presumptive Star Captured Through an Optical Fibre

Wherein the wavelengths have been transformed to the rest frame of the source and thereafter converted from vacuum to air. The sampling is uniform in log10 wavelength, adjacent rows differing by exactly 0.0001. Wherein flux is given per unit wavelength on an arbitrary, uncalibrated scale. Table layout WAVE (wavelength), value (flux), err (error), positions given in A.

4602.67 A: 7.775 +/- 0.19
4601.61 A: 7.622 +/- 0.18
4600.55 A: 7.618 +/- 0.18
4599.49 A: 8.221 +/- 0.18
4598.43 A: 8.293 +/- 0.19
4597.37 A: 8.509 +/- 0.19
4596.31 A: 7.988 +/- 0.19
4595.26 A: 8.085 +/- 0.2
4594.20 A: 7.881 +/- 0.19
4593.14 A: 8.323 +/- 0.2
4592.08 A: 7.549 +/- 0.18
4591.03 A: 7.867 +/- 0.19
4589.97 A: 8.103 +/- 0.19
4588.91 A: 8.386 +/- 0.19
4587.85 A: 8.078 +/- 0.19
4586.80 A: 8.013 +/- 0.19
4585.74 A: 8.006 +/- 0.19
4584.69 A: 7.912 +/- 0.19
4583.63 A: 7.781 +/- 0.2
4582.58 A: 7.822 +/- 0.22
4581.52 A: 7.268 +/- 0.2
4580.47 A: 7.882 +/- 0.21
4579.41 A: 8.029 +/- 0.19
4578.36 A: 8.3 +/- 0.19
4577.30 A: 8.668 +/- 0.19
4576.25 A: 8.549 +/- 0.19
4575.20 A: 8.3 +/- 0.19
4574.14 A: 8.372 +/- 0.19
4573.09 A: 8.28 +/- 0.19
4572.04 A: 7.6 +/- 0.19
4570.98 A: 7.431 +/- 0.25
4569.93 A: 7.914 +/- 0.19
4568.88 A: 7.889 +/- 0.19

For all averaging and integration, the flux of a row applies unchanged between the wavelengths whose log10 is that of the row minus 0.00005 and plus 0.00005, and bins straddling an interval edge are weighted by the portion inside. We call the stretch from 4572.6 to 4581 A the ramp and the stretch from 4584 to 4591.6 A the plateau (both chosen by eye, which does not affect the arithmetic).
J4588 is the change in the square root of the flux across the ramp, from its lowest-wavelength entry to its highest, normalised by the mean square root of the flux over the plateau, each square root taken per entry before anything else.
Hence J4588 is -0.02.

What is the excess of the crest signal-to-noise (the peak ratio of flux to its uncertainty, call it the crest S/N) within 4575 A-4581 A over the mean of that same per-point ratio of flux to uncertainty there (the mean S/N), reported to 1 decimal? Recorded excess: 2.7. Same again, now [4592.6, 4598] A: 2.7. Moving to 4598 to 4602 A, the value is 2.2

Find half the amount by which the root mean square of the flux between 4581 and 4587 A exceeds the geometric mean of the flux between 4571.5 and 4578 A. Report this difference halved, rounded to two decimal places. -0.24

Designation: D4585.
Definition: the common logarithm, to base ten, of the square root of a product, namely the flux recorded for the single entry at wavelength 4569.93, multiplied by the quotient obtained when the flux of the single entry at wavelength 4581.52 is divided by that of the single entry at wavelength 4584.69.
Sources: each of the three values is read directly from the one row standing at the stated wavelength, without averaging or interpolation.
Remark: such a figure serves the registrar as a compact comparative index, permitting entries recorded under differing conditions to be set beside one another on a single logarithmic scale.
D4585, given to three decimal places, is 0.431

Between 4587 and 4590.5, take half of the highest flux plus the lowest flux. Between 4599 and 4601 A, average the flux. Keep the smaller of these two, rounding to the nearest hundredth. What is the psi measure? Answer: 7.92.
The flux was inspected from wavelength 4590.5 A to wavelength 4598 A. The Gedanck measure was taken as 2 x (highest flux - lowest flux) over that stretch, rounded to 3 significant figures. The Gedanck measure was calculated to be 1.92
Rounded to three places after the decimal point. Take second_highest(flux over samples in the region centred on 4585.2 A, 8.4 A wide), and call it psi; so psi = 8.078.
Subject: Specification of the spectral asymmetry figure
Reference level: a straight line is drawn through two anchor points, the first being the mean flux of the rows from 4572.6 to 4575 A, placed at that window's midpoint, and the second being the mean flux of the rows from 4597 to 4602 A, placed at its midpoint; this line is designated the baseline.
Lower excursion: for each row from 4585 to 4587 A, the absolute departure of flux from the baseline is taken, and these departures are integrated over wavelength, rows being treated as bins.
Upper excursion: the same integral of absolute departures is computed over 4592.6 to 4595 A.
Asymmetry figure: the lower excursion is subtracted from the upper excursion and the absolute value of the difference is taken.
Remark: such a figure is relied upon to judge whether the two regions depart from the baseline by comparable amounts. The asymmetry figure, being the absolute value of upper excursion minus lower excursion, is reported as 0.1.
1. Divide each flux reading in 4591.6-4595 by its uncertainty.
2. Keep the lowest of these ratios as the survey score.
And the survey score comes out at 41.5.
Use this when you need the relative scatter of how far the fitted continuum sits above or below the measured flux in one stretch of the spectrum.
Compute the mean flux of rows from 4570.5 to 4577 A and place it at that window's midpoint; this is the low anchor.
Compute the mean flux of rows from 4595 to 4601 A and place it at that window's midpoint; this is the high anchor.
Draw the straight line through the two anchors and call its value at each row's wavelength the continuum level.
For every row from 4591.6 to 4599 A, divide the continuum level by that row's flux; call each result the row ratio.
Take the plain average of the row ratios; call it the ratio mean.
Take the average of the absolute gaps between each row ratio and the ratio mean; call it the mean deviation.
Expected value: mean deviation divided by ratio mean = 0.030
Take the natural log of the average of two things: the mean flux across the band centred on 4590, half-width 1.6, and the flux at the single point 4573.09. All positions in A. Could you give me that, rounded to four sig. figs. 2.104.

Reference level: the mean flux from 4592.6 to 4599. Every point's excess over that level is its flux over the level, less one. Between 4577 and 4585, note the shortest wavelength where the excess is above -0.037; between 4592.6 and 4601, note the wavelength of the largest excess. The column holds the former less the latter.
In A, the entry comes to -20.1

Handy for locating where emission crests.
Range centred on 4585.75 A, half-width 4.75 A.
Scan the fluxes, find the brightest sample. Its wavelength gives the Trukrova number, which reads 4588.91 A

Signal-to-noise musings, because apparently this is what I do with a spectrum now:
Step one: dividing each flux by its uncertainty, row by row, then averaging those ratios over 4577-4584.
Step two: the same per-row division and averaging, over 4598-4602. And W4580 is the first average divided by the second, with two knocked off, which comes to -1.08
